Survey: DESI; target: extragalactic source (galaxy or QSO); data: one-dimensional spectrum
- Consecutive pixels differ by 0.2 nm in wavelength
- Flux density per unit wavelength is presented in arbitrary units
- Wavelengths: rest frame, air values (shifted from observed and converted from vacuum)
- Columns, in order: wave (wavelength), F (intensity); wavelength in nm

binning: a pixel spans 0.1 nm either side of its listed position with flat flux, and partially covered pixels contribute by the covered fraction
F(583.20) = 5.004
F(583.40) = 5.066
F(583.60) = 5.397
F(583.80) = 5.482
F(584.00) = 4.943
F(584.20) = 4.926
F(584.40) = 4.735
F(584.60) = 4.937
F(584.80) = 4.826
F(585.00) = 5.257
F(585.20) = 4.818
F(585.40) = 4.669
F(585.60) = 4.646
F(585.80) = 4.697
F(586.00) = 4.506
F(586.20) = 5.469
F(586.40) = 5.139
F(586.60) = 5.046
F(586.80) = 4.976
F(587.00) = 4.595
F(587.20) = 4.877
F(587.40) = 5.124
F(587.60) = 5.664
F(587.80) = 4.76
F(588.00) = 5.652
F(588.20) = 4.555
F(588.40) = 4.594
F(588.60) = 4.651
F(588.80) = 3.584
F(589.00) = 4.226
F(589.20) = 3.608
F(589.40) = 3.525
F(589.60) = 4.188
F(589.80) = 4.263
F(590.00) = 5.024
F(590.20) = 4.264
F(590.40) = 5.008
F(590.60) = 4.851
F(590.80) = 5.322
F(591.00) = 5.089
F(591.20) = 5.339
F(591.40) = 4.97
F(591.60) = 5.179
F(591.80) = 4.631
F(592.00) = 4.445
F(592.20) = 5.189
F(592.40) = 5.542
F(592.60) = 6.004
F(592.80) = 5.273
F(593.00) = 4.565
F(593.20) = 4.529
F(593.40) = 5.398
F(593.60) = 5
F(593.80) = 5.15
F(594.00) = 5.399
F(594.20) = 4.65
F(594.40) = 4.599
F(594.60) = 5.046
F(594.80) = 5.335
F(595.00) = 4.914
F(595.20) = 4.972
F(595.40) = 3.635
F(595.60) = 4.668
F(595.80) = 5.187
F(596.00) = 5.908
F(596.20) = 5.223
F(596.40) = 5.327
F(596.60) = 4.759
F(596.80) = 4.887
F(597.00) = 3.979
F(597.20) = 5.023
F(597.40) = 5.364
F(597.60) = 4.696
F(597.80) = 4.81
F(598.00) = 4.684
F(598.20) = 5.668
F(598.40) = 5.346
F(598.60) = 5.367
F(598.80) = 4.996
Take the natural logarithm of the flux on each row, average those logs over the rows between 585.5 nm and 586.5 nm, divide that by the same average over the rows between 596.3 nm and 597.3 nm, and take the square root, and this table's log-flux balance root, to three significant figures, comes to 1.01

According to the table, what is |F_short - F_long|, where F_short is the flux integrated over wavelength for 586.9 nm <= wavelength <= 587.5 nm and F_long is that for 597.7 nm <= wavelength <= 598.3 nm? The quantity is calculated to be 0.11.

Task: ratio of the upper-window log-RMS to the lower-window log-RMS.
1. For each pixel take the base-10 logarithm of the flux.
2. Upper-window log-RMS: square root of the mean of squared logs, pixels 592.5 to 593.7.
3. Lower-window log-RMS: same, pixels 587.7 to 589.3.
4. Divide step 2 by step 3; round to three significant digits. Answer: 1.10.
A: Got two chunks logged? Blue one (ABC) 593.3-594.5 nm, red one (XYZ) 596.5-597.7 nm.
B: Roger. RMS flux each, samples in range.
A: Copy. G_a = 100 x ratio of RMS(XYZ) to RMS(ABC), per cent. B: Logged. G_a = 95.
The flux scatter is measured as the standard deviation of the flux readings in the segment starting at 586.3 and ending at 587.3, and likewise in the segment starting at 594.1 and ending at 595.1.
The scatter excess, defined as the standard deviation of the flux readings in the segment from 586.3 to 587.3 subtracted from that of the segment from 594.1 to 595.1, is 0.1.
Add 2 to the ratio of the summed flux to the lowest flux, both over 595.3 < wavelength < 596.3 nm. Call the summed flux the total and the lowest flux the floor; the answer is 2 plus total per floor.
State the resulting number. 8.8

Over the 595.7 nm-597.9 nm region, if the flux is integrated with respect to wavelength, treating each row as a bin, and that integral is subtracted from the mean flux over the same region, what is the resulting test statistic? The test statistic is -6.02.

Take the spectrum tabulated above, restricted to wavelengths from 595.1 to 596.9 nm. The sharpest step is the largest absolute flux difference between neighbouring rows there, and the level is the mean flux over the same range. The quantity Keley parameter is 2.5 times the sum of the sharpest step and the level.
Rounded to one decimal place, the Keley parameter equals 15.7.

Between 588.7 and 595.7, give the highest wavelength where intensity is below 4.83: 595.60 nm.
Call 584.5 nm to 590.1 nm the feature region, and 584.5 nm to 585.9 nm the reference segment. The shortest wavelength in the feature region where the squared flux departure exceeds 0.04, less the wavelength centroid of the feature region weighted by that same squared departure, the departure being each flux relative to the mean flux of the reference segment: -3.57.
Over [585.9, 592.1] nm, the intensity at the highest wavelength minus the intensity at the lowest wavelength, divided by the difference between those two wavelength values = -0.010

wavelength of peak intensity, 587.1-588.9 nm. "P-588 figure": 587.60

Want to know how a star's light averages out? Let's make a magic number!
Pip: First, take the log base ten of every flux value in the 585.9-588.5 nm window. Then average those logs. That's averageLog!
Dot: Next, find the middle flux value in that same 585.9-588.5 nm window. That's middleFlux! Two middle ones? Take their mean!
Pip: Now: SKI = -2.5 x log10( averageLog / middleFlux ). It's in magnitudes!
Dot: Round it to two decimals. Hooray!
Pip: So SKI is 2.13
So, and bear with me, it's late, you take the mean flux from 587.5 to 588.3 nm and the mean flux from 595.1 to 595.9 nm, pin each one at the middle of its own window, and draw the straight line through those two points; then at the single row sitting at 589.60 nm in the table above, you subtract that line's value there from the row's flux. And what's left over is -0.8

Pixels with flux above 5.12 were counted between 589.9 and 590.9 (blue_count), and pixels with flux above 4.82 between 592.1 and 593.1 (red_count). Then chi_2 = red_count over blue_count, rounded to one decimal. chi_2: 4.0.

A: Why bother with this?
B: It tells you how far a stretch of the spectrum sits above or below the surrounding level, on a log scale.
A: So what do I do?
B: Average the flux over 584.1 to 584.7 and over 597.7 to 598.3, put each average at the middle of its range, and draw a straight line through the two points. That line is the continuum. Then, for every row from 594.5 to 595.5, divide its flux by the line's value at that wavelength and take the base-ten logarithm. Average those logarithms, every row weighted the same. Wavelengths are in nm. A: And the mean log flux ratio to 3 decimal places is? -0.024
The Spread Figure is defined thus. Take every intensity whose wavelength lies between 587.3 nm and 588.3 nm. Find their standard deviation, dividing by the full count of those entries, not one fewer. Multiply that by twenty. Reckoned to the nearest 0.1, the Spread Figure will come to 9.0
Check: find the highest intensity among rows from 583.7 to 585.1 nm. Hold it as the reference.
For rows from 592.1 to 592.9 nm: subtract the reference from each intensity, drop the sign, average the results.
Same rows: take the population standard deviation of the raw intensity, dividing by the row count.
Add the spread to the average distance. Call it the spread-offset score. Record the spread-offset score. 0.59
